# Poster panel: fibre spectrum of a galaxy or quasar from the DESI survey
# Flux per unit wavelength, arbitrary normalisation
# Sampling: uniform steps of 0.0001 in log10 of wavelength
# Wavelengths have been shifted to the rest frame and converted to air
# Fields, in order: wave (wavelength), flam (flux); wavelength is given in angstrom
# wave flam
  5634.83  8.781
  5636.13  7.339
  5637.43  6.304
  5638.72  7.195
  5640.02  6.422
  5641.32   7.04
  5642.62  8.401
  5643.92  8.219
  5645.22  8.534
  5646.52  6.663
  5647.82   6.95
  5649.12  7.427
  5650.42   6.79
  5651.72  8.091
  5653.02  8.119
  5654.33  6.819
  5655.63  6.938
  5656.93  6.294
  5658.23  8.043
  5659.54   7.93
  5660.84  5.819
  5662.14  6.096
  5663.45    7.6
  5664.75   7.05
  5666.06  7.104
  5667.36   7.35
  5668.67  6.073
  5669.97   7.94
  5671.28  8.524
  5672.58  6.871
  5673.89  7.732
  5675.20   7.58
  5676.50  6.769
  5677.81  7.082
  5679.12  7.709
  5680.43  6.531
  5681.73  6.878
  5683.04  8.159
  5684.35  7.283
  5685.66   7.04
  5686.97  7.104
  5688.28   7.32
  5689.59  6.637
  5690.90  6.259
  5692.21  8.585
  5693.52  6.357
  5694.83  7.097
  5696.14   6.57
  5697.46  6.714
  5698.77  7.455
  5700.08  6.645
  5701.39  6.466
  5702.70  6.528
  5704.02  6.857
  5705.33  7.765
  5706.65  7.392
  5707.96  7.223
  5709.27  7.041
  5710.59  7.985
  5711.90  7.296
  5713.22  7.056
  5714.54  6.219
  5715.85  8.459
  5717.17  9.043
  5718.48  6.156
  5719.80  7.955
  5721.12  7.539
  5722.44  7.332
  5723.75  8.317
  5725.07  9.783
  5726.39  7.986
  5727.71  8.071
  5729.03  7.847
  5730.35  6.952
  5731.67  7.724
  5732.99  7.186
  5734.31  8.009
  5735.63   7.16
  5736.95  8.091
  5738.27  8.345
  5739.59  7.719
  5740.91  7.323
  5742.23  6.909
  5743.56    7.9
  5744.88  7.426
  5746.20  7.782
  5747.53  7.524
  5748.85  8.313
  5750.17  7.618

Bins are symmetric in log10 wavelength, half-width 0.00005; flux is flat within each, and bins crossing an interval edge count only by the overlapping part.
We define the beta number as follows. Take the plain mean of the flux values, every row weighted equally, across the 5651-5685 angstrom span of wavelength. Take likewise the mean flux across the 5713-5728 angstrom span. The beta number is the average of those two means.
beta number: 7.54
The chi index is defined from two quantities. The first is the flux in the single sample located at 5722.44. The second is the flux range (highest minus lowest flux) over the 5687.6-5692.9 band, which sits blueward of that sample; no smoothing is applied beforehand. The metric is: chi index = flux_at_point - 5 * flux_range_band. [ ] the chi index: -4.3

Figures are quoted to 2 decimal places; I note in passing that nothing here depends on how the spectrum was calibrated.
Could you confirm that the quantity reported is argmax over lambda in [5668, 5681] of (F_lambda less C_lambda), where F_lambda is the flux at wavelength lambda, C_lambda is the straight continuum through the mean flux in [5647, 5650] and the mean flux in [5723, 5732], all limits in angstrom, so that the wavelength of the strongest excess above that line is 5671.28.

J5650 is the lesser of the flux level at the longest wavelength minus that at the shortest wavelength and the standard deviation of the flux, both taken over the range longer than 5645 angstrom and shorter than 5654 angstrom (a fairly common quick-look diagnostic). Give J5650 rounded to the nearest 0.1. -0.4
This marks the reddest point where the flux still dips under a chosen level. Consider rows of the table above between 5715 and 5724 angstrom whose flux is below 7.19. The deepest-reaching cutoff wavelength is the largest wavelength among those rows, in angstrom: 5718.48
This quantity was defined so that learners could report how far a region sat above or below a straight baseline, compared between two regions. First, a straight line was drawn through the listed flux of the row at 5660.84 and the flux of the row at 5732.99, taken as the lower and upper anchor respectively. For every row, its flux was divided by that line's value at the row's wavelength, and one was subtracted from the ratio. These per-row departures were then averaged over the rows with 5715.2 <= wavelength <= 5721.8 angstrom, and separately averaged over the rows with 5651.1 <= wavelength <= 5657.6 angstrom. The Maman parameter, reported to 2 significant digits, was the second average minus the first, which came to 0.14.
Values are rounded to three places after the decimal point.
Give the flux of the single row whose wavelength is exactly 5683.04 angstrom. 8.159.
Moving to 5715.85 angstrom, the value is 8.459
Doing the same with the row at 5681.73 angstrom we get 6.878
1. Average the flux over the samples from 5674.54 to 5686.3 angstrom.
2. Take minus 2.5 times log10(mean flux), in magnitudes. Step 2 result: -2.15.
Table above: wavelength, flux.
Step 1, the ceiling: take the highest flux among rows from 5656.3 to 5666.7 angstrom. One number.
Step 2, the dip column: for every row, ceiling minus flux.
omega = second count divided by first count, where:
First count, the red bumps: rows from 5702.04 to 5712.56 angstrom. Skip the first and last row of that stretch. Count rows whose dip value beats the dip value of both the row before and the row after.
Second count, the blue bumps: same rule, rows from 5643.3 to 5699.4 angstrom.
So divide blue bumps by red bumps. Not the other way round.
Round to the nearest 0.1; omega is 14.0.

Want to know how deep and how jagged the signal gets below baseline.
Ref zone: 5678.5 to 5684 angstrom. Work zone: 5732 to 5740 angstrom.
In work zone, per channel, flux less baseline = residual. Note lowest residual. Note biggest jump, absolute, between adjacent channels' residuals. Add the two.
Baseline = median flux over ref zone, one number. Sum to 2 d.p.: 0.80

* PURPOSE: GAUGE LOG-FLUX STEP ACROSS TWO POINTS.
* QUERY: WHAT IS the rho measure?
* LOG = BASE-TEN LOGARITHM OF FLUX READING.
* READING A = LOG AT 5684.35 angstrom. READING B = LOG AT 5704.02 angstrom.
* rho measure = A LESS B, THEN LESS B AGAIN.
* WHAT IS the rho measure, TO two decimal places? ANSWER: -0.81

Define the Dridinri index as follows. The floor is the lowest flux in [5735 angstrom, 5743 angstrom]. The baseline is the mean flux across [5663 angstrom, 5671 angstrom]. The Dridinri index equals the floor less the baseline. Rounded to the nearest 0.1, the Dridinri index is -0.3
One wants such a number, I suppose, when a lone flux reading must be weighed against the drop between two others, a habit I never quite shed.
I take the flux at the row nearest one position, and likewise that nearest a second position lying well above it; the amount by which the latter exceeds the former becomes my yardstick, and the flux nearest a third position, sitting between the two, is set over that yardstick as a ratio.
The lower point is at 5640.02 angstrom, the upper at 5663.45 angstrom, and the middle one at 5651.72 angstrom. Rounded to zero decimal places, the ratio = 7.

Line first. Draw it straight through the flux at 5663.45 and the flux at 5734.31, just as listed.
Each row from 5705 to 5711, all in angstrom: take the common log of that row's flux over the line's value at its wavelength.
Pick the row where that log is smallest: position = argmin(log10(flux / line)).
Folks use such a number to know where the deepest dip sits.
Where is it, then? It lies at 5709.27 angstrom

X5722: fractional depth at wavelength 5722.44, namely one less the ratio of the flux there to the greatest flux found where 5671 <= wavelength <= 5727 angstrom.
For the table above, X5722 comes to 0.25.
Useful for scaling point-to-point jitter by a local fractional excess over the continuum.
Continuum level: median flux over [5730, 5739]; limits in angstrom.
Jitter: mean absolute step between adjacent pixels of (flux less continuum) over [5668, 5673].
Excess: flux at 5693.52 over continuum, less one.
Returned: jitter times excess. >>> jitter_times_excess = -0.242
